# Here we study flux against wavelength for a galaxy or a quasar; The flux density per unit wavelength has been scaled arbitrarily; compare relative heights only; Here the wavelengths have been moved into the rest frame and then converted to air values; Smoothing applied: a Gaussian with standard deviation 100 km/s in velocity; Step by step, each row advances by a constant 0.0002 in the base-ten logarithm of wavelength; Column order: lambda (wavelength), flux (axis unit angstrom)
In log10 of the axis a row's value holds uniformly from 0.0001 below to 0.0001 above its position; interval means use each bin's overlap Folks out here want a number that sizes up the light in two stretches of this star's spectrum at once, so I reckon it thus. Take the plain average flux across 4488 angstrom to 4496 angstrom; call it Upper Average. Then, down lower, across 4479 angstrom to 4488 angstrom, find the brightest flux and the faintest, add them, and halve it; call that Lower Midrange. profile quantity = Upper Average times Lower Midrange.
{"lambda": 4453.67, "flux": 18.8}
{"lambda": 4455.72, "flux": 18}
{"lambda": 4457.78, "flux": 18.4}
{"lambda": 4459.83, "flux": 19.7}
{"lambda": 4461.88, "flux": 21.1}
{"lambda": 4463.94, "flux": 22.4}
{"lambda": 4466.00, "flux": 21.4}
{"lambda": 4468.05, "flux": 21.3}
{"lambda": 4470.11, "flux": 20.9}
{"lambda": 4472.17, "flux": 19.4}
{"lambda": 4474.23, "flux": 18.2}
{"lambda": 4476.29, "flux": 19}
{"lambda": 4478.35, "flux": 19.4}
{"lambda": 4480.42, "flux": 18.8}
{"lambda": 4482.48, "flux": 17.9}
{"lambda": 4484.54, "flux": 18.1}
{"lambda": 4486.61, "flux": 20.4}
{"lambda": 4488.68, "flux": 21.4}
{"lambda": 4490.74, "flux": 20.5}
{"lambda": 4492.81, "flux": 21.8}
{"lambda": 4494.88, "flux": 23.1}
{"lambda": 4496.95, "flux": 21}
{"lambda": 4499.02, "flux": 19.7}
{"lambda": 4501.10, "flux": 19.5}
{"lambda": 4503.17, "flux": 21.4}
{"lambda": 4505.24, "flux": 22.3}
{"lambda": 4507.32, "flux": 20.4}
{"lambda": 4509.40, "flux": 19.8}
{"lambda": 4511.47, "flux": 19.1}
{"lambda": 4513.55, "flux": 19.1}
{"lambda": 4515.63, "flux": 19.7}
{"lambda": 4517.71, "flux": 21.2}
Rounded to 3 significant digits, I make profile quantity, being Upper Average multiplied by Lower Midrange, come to 416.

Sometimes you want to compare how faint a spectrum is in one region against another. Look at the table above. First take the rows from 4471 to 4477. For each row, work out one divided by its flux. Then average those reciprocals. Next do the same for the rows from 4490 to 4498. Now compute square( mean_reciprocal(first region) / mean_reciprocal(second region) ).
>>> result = 1.31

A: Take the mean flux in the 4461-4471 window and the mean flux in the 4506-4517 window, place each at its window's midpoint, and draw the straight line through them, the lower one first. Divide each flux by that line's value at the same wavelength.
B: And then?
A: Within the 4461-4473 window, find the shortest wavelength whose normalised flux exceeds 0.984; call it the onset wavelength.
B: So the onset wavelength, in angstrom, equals 4463.94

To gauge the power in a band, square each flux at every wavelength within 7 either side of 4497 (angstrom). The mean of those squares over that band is 442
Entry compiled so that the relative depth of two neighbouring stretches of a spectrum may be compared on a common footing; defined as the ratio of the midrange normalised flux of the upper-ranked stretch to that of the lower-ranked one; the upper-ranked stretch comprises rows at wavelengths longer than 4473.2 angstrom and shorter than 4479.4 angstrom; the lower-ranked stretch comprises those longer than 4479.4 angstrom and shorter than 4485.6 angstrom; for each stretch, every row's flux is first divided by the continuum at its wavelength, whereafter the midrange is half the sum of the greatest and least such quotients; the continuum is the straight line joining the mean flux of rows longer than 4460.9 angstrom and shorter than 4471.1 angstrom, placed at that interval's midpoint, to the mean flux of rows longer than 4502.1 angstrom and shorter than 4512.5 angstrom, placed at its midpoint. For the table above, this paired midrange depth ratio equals 1.02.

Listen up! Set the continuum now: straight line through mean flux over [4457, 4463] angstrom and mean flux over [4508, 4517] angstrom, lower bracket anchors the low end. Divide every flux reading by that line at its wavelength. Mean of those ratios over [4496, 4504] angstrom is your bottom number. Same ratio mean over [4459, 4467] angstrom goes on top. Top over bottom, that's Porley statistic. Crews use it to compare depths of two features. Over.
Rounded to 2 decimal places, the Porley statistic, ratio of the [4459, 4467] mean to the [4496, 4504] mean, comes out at 1.03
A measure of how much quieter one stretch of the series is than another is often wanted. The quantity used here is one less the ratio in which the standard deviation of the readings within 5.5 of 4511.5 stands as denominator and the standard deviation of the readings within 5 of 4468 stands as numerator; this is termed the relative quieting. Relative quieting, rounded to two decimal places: -1.00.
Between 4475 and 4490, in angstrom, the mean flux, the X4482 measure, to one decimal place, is 19.3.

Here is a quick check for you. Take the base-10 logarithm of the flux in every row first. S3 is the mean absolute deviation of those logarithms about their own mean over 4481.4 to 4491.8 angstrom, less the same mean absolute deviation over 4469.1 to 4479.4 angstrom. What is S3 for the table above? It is 0.016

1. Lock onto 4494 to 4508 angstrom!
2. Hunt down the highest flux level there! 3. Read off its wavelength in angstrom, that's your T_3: 4494.88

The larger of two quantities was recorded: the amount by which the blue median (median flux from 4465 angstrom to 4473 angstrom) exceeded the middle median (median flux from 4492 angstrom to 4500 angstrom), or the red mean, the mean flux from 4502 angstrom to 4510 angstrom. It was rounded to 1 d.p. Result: 21.0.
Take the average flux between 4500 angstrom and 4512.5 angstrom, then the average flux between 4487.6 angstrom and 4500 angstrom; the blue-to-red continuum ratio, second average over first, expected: 1.04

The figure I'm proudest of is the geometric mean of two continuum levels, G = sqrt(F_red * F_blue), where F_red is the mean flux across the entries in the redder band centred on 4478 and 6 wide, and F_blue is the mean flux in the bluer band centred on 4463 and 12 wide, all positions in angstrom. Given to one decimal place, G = 19.9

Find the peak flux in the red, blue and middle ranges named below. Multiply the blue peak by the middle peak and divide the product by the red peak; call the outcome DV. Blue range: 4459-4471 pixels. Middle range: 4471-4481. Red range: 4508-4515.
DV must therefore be 21.9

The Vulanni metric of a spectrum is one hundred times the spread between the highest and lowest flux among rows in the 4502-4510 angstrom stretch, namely 250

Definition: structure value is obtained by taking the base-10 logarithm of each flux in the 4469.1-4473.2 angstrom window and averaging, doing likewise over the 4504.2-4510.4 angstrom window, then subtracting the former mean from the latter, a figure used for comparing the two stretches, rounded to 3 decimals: 0.014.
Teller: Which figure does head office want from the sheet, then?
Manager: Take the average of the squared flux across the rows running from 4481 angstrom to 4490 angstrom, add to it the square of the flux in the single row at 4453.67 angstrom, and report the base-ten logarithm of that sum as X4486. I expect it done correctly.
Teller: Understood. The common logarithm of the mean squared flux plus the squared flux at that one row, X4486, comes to 2.87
